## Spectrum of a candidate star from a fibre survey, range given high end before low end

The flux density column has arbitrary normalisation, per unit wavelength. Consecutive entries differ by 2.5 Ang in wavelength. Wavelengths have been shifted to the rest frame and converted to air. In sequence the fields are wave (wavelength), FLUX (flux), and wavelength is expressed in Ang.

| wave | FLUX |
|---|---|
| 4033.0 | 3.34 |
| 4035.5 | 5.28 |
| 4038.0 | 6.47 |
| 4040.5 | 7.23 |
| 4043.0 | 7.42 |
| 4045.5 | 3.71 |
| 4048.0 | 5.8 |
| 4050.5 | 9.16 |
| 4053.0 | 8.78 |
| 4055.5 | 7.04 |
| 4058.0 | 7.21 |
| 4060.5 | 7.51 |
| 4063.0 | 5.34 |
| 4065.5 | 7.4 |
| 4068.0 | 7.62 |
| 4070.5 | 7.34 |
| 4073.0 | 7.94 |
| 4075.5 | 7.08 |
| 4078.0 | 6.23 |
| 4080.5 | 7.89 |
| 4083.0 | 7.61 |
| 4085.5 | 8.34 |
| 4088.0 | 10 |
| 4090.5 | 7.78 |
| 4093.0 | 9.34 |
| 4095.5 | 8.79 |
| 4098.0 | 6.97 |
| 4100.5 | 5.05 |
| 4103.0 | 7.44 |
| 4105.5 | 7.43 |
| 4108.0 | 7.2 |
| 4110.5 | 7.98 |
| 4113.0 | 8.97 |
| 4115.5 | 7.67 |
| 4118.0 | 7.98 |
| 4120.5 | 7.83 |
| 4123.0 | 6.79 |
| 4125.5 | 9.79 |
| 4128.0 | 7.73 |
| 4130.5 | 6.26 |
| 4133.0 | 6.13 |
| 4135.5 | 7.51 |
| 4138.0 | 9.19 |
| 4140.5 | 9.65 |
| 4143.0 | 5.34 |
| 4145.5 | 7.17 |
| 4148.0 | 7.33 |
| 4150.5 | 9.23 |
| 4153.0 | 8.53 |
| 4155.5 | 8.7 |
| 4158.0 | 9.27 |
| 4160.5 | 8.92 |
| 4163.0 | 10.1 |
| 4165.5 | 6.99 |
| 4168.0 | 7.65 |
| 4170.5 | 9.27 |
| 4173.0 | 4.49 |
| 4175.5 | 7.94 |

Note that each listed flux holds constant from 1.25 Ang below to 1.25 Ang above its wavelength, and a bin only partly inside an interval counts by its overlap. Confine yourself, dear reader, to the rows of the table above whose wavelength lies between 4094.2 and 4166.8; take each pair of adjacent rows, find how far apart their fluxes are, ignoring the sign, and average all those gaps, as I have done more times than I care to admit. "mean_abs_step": 1.26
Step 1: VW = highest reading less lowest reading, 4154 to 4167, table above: 3.1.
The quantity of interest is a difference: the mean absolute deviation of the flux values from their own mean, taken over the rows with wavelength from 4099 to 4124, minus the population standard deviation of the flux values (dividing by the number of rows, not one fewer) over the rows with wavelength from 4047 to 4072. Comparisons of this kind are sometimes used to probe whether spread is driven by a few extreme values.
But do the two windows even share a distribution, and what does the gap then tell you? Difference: -0.44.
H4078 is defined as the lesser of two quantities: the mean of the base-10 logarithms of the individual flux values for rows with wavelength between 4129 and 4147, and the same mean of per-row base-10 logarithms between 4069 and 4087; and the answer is 0.86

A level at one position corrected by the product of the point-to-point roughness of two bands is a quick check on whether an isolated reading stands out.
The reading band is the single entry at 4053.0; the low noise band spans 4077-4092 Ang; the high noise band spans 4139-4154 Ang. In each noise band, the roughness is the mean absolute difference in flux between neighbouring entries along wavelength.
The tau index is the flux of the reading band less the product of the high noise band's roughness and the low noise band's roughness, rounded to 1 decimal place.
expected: 6.4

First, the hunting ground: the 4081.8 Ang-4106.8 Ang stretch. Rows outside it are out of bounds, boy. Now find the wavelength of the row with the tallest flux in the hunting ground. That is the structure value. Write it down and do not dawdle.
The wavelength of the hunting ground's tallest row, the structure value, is 4088.0 Ang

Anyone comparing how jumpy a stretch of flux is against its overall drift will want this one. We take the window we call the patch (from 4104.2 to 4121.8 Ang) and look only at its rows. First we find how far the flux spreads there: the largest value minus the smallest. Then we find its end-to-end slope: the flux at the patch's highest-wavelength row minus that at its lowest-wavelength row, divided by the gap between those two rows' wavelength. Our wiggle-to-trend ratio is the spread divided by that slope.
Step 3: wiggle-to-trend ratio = 66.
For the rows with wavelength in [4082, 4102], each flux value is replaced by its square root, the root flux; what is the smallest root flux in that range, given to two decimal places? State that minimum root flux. 2.25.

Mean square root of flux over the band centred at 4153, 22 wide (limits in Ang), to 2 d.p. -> 2.87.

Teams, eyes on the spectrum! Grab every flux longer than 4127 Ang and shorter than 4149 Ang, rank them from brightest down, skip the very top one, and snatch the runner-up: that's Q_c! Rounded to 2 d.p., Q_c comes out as 9.19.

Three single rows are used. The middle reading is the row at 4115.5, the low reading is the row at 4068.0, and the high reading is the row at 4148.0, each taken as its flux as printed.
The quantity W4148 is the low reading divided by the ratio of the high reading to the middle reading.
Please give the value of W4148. 8.0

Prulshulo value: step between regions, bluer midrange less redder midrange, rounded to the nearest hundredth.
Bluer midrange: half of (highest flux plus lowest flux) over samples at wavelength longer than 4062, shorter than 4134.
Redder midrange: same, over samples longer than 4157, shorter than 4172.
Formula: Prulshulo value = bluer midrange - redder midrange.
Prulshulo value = -1.02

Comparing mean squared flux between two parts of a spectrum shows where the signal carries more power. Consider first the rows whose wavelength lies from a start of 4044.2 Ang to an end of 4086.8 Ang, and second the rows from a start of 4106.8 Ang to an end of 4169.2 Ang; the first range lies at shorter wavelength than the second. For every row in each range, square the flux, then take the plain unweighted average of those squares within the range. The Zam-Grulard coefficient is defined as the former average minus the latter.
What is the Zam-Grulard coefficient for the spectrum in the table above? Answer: -12.2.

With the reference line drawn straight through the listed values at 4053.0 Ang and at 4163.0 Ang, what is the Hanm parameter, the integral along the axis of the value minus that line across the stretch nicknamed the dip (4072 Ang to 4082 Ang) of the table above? -18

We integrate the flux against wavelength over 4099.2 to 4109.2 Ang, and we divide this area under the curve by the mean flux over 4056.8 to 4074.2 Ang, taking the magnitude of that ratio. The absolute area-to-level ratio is 9.4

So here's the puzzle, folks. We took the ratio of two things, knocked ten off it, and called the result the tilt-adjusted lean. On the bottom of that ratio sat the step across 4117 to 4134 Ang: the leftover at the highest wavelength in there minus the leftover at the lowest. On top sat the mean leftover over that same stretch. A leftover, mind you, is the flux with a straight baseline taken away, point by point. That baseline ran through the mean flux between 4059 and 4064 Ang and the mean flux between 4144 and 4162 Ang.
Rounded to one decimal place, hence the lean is -9.8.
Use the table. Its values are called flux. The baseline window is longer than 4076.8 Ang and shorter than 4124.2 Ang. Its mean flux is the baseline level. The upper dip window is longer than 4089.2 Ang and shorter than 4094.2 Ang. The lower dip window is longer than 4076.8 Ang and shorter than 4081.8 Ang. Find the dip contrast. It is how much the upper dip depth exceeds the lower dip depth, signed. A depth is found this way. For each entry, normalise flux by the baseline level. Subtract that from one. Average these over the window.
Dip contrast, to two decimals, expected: -0.19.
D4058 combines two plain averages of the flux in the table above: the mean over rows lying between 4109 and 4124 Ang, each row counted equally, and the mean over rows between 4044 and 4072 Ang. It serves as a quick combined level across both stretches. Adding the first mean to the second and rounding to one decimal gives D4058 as 14.9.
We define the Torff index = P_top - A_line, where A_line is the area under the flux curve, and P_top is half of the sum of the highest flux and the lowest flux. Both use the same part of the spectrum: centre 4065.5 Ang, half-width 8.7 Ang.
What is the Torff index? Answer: -119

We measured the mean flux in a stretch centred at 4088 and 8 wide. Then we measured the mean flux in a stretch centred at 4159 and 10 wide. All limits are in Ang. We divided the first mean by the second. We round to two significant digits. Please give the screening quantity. 0.94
